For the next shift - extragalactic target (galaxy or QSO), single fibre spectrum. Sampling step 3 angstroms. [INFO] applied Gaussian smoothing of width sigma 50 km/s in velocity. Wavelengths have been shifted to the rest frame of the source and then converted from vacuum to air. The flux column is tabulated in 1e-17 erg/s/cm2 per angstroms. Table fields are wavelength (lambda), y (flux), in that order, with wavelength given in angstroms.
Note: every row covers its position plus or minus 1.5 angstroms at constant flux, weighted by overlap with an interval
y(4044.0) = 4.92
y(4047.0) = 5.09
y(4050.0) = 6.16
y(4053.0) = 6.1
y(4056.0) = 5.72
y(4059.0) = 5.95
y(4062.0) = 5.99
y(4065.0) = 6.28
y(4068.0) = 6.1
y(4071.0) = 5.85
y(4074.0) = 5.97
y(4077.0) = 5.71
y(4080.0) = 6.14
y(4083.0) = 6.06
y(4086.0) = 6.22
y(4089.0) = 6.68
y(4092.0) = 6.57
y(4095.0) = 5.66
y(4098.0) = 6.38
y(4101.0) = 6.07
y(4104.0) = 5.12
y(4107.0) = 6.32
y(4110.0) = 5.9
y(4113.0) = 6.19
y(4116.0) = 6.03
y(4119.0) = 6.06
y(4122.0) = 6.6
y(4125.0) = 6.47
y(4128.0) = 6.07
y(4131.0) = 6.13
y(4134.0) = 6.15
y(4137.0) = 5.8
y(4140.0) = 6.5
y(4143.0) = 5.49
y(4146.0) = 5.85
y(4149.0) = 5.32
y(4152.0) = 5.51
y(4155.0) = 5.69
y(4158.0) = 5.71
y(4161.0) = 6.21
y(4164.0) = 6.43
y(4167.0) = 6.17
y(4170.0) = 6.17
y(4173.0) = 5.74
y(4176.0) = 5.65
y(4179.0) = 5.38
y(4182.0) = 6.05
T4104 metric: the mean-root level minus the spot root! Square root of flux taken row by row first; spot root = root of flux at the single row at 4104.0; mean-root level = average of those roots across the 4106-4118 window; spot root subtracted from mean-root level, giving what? 0.21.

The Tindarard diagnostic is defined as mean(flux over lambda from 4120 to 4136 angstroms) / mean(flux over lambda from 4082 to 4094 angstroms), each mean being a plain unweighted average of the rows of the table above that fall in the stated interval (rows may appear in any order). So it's 0.98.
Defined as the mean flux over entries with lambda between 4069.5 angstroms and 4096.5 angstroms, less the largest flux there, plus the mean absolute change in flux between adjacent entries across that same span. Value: -0.27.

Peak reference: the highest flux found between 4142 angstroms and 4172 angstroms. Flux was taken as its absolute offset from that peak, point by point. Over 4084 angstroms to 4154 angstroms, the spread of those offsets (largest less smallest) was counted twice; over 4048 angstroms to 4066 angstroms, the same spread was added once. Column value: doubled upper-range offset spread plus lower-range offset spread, 3.10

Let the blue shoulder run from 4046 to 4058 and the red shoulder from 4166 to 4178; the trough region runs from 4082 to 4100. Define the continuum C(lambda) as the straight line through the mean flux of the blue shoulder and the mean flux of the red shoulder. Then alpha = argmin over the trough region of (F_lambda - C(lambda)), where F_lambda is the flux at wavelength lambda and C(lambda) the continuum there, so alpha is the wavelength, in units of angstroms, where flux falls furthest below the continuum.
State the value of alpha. 4095.0 angstroms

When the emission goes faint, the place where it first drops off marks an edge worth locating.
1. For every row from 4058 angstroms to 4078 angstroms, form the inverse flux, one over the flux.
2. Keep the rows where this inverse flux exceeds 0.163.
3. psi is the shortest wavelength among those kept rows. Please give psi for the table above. 4059.0 angstroms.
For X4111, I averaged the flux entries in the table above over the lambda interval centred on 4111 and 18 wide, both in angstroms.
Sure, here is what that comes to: 5.94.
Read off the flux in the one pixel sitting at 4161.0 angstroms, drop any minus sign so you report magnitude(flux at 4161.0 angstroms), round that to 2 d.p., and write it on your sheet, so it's 6.21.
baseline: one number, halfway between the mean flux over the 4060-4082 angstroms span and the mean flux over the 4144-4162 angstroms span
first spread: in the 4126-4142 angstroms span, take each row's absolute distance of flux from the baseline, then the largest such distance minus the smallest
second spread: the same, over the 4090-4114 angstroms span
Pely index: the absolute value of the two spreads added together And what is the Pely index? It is 1.28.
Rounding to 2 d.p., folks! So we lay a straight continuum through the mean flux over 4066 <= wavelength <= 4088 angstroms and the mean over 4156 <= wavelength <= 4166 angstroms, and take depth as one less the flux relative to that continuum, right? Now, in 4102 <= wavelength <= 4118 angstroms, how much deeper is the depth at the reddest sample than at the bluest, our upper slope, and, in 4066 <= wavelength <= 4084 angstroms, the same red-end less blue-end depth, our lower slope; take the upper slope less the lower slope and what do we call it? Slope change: -0.16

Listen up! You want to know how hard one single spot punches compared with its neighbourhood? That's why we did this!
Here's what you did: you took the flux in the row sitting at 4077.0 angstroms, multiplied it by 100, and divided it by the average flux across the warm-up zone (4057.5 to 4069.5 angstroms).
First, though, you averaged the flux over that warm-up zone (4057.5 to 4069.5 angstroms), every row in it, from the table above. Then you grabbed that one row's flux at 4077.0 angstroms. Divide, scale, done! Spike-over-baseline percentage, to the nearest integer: 94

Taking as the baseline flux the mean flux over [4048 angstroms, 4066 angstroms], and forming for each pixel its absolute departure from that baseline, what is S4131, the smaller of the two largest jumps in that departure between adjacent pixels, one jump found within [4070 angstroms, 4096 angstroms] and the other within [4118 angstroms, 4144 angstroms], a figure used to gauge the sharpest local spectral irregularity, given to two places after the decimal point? 0.46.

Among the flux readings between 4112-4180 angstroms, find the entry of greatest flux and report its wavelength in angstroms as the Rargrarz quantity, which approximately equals 4122.0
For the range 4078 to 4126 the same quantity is 4089.0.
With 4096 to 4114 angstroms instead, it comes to 4098.0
